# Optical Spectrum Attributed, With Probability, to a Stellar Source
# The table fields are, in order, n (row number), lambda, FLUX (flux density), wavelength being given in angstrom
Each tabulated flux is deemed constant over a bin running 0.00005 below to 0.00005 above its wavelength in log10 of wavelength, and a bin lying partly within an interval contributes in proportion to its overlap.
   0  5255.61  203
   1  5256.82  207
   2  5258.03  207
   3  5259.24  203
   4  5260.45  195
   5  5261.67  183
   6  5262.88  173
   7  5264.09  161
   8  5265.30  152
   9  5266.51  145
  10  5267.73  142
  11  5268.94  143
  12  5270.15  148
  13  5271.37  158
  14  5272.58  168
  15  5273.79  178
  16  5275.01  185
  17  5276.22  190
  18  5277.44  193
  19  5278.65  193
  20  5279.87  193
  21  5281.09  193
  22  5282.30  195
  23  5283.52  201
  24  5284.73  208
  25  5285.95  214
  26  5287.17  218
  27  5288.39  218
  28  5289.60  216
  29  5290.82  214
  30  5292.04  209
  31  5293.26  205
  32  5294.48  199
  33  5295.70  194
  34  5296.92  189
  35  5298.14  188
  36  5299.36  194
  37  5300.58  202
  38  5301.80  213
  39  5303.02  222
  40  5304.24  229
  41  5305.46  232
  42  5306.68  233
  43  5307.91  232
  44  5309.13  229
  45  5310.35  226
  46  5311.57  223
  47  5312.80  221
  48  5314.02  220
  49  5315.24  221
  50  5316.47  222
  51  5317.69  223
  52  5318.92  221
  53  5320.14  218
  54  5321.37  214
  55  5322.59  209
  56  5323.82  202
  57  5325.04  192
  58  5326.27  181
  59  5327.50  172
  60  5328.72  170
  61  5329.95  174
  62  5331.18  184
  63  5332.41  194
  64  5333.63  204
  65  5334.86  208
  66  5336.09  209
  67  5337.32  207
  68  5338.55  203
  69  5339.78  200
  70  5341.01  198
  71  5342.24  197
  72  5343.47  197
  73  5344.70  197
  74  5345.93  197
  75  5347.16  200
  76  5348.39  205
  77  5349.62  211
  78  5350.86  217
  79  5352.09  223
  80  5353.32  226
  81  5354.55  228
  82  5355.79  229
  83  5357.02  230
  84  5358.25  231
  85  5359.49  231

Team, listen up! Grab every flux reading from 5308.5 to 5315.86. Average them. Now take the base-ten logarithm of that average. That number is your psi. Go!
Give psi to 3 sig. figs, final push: 2.35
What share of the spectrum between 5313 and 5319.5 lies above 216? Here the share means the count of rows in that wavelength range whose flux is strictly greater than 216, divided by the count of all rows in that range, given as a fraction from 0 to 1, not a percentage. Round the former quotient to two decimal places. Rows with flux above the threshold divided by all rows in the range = 1.00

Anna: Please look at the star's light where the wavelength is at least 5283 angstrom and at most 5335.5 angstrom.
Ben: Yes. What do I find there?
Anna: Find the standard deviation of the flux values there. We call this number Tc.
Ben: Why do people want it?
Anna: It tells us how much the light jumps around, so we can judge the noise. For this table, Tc 17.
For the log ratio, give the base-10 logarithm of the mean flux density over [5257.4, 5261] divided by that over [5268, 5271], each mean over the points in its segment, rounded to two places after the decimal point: 0.14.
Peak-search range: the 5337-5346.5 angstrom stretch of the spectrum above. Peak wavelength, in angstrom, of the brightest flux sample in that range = 5337.32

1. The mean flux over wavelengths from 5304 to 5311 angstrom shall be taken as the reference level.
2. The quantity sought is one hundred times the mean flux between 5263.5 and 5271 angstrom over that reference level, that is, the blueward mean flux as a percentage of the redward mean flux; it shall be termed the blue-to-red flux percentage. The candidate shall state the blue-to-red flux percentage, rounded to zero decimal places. 65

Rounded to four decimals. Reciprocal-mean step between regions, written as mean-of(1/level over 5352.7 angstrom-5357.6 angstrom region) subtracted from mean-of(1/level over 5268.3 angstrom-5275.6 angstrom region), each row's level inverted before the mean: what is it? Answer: 0.0018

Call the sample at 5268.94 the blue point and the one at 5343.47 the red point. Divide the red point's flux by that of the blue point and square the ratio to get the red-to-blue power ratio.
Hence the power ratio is 1.9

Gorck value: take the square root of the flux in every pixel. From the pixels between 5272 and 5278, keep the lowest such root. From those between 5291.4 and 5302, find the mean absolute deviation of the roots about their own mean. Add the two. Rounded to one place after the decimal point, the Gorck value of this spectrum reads 13.2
